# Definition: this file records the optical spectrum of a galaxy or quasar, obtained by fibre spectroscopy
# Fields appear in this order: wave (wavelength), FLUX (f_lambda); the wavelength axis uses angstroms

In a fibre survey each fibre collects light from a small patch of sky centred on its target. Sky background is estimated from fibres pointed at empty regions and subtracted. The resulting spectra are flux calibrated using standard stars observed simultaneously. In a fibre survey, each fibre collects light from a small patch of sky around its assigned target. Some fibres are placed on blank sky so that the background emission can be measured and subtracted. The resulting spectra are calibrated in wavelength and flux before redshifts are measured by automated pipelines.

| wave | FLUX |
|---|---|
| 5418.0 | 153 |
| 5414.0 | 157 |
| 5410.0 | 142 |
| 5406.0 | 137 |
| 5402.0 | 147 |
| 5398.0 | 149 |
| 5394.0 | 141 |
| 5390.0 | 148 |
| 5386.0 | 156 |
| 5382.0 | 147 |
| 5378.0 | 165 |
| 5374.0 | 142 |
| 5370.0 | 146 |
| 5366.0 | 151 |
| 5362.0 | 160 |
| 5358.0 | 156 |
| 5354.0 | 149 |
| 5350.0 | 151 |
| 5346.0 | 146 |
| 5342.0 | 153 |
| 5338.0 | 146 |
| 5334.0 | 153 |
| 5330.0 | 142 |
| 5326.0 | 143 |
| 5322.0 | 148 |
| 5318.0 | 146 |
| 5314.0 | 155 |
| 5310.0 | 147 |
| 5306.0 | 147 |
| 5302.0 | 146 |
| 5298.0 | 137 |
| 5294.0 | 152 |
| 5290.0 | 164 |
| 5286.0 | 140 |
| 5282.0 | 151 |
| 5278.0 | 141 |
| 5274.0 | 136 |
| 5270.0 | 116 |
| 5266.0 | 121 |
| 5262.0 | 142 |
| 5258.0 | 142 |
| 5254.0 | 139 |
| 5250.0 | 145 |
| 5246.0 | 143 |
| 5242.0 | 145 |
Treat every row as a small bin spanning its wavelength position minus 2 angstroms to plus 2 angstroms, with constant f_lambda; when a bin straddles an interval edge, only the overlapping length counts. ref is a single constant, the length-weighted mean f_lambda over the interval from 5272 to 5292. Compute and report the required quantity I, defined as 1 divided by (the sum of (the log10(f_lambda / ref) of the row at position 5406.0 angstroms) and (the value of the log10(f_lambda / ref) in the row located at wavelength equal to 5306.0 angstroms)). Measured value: -37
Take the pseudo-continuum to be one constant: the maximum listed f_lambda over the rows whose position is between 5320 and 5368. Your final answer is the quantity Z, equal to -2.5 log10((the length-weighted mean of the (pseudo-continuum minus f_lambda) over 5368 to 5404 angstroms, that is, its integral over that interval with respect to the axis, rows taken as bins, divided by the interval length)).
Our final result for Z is -2.60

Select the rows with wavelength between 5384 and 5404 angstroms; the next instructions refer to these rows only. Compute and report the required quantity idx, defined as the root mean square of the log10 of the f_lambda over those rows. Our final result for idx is 2.171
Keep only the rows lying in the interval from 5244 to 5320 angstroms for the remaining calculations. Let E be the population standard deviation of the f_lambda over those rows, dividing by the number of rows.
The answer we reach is 11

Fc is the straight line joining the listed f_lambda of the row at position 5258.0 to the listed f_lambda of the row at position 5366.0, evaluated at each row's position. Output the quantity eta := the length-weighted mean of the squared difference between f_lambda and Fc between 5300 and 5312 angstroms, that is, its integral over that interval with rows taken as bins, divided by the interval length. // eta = 1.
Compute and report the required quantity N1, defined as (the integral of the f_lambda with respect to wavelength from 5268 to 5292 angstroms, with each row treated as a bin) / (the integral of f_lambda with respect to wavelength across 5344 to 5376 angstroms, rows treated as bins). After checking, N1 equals 0.71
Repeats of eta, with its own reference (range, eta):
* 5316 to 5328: 8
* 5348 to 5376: 35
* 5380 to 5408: 84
